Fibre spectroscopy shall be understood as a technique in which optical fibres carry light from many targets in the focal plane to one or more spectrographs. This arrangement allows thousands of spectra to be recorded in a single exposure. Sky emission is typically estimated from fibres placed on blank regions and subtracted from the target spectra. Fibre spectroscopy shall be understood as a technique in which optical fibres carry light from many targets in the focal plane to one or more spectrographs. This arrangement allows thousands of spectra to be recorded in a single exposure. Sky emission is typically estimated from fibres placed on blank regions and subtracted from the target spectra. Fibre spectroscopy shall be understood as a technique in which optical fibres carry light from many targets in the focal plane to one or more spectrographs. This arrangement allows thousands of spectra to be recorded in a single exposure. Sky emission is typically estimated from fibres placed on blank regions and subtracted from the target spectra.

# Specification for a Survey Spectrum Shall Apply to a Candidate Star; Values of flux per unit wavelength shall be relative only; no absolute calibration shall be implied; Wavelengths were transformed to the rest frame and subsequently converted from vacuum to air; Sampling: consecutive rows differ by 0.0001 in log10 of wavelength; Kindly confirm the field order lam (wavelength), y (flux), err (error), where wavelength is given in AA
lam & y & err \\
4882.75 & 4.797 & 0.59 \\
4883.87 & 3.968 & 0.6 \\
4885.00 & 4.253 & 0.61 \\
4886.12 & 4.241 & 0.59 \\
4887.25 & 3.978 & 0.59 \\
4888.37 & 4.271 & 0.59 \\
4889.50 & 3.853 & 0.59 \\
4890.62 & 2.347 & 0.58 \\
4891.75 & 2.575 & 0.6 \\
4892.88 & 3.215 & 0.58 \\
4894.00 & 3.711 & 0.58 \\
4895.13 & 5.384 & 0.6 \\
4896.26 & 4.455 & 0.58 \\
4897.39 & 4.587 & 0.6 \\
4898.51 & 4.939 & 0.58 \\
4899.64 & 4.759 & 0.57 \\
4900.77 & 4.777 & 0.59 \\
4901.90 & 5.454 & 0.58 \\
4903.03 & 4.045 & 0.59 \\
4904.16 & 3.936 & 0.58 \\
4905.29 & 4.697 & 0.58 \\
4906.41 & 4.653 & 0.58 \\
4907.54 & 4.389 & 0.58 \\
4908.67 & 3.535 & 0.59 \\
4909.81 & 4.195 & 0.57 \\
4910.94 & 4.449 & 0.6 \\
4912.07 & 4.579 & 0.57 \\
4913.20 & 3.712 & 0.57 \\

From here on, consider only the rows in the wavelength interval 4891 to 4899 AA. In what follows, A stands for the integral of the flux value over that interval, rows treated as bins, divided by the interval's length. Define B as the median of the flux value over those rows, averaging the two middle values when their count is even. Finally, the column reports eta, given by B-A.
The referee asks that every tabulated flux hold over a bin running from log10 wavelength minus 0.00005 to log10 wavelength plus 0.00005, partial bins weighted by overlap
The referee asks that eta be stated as 0.38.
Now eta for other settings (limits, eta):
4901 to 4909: -0.04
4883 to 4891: 0.06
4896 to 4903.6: 0.03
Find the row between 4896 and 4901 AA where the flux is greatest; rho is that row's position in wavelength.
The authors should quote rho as 4898.51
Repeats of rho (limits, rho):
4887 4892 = 4888.37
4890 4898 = 4895.13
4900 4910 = 4901.90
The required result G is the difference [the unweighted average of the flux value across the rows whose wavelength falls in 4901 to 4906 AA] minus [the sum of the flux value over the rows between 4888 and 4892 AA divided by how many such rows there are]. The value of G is 1.3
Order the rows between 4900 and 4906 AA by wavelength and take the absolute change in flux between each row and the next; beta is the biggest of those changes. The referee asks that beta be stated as 1.4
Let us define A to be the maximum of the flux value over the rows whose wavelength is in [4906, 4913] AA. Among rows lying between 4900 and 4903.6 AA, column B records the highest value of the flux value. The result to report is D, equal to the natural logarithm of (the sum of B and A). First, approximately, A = 4.653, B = 5.454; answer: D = 2.31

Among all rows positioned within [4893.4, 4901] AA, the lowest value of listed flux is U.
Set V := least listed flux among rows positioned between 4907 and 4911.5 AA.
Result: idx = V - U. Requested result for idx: -0.2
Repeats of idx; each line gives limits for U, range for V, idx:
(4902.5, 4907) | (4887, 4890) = -0.1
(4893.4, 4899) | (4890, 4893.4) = -1.4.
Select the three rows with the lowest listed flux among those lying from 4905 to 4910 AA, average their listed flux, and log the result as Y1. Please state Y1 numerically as 4.04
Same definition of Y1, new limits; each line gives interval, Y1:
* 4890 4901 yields 2.71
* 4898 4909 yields 3.84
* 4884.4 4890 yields 4.02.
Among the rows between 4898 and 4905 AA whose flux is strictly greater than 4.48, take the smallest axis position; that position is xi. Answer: 4898.51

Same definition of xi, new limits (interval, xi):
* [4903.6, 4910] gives 4905.29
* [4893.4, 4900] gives 4895.13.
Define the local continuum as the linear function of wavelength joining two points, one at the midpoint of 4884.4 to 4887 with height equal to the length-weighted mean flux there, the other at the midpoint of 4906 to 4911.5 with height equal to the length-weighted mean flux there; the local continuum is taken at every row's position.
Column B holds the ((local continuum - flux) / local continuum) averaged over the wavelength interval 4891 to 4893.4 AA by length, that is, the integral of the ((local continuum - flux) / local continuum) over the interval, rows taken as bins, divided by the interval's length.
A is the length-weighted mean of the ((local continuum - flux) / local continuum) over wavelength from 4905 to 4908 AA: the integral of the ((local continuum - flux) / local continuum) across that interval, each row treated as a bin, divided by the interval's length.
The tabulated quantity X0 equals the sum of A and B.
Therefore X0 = 0.24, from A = -0.08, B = 0.32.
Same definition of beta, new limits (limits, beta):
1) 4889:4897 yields 1.7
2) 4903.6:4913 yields 0.9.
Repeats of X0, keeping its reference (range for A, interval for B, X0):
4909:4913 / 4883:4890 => 0.00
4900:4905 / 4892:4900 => -0.12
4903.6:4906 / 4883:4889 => -0.02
